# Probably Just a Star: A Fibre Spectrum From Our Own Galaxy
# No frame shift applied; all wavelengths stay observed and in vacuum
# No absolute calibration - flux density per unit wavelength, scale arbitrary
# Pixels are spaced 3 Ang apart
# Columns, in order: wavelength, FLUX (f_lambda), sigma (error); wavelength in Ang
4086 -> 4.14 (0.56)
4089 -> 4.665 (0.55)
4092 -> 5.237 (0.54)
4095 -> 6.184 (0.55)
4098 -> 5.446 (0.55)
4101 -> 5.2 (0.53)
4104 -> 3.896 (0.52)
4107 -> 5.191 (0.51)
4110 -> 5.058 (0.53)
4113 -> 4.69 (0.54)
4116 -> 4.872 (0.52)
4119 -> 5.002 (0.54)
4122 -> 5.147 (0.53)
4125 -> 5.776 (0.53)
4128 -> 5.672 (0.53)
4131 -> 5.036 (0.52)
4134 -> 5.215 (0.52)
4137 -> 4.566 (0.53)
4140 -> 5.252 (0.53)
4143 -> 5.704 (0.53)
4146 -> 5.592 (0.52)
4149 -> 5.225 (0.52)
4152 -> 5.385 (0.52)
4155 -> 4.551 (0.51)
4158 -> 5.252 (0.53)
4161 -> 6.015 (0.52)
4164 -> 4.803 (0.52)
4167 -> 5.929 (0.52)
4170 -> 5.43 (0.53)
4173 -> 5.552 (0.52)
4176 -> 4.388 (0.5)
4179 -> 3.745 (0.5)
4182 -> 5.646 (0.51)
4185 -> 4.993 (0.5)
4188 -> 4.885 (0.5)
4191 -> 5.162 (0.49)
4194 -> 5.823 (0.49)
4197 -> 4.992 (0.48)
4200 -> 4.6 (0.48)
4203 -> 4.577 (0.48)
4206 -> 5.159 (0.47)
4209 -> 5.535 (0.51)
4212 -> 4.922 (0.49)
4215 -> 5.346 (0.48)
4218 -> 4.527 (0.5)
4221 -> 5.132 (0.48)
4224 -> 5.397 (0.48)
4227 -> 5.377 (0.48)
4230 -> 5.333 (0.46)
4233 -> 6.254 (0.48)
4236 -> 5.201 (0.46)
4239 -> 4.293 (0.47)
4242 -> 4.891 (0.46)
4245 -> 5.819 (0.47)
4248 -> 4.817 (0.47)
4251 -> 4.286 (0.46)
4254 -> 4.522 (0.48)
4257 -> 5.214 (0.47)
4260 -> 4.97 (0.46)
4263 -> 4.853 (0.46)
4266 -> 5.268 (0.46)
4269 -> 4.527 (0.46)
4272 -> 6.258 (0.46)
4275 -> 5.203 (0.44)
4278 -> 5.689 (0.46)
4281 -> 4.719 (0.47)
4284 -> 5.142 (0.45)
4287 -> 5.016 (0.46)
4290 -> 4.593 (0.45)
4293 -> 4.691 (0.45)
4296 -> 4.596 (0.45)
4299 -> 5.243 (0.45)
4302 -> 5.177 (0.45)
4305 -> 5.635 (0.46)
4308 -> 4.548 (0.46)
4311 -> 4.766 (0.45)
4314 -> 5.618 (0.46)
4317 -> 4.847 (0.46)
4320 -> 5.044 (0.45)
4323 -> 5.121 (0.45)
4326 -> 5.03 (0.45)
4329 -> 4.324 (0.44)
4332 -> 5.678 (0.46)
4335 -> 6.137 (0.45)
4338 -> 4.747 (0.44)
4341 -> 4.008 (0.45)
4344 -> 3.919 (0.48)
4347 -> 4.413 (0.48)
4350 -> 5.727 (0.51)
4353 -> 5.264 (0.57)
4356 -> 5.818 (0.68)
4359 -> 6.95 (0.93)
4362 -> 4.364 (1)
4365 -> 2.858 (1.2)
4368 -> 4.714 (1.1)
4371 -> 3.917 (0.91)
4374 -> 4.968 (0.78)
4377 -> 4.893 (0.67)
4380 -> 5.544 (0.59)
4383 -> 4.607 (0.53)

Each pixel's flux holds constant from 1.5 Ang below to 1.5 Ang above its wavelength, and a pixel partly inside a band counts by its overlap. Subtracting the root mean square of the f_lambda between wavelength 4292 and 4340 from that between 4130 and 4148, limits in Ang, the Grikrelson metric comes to 0.14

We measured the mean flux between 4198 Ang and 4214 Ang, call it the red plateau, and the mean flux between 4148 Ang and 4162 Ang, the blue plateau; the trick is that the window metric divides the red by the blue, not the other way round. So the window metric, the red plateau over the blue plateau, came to 0.94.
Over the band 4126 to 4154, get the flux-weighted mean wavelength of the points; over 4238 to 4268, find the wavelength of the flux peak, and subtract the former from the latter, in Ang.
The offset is 104.9 Ang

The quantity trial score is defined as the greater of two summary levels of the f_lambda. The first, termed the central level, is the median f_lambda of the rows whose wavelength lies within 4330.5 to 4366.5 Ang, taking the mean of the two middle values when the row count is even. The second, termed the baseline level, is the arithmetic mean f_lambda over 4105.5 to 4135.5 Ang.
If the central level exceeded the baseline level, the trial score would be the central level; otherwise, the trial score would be 5.17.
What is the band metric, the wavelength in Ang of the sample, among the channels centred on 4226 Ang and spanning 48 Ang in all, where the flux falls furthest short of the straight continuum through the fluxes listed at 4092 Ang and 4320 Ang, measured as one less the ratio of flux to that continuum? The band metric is 4239 Ang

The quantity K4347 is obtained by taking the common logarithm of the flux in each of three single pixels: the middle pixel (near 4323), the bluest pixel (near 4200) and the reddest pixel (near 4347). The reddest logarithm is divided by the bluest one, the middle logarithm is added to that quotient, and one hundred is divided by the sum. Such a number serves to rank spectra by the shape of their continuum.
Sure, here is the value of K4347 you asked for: 59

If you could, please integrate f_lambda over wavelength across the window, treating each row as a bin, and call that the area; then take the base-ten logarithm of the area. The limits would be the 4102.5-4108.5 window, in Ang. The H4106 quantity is 1.44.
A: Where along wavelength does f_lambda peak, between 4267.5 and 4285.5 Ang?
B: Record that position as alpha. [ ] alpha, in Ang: 4272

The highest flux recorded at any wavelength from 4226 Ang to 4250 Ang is 6.254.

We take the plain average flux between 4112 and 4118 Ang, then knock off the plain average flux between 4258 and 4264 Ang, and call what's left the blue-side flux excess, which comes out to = -0.13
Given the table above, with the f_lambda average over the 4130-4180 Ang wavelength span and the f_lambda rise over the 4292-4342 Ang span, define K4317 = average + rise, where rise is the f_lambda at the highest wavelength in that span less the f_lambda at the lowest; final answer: 4.5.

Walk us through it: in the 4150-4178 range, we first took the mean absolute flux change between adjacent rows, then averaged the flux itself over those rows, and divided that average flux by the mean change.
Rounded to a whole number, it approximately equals 7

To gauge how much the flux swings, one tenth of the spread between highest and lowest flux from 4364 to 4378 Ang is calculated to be 0.21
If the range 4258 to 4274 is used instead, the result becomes 0.17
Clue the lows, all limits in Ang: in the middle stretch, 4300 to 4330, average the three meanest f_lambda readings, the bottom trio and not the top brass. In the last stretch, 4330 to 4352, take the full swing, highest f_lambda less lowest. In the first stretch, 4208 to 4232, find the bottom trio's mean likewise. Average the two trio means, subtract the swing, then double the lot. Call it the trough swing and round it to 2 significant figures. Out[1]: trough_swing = 5.0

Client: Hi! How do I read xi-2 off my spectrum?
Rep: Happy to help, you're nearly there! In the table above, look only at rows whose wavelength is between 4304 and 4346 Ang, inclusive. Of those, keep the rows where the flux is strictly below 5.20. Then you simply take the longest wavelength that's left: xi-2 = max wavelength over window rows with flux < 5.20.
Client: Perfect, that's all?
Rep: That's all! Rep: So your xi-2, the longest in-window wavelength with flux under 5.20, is 4344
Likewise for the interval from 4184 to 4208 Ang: 4206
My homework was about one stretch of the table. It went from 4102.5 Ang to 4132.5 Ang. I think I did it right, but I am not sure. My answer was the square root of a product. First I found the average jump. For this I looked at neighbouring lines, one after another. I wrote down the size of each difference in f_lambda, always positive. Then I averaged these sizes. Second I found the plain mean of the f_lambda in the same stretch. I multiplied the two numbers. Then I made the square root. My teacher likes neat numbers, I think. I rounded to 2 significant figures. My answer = 1.4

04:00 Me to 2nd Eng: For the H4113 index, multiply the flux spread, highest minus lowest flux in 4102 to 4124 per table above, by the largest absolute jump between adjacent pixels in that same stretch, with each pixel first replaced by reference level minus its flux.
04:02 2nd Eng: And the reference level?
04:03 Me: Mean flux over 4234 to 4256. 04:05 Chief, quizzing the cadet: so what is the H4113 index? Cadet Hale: 1.7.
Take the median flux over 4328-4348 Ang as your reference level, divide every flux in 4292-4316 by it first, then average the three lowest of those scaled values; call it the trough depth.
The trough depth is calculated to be 1.05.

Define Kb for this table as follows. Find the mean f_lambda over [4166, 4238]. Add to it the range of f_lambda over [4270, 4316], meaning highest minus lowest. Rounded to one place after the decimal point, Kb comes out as 6.9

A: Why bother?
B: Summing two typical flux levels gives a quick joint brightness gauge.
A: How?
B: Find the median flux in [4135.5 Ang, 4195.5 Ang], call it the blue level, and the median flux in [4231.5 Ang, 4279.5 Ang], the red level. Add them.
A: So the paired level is 10.3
